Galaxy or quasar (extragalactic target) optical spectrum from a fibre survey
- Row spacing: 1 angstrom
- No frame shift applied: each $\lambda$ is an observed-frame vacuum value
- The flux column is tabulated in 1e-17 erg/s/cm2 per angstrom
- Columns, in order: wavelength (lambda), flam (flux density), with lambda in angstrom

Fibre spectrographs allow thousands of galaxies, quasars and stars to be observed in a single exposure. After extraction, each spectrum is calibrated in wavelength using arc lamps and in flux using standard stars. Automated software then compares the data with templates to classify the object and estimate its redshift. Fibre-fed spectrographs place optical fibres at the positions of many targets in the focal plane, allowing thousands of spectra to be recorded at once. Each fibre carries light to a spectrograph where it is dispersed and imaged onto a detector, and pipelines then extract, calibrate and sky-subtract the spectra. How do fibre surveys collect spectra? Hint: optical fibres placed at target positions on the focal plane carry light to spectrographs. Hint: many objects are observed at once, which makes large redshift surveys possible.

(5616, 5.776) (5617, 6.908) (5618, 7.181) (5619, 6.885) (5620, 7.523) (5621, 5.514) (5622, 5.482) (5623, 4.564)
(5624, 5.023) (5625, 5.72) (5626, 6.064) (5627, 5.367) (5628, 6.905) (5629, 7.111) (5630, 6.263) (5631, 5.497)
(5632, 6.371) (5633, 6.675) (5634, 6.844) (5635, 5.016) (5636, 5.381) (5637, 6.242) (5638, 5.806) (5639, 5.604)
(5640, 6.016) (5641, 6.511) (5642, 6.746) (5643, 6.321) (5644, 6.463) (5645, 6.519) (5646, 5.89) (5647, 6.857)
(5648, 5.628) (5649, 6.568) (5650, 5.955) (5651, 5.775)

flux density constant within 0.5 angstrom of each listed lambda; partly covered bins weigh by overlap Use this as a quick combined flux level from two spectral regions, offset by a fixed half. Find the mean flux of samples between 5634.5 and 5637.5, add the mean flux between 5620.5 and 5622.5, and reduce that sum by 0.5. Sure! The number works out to 10.5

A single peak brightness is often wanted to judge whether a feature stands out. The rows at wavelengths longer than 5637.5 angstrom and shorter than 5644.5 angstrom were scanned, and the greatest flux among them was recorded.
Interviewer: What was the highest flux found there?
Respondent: 6.746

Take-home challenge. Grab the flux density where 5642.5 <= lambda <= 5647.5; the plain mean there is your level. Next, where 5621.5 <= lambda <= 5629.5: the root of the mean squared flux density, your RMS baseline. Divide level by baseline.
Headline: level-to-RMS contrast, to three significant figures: 1.10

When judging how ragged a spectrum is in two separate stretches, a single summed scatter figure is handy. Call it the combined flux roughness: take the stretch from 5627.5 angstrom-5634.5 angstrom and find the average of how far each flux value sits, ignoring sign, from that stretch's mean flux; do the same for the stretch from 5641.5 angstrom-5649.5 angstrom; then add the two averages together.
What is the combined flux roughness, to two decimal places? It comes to 0.73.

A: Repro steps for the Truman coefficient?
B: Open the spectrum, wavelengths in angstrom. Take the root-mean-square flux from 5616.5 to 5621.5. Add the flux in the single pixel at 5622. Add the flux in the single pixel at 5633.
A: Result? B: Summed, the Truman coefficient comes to 19.0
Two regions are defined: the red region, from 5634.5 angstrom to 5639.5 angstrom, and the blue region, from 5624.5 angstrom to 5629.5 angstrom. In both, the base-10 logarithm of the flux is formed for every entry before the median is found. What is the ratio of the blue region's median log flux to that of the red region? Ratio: 1.046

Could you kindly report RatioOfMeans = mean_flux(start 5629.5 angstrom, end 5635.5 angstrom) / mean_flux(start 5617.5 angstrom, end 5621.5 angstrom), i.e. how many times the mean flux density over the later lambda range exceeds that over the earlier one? 0.90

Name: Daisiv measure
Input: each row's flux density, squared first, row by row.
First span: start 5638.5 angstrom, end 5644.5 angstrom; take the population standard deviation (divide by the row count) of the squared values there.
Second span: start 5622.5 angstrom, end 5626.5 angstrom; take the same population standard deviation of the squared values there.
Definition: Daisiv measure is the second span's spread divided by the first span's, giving 1.36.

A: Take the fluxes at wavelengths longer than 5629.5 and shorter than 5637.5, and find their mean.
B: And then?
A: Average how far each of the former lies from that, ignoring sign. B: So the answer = 0.55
